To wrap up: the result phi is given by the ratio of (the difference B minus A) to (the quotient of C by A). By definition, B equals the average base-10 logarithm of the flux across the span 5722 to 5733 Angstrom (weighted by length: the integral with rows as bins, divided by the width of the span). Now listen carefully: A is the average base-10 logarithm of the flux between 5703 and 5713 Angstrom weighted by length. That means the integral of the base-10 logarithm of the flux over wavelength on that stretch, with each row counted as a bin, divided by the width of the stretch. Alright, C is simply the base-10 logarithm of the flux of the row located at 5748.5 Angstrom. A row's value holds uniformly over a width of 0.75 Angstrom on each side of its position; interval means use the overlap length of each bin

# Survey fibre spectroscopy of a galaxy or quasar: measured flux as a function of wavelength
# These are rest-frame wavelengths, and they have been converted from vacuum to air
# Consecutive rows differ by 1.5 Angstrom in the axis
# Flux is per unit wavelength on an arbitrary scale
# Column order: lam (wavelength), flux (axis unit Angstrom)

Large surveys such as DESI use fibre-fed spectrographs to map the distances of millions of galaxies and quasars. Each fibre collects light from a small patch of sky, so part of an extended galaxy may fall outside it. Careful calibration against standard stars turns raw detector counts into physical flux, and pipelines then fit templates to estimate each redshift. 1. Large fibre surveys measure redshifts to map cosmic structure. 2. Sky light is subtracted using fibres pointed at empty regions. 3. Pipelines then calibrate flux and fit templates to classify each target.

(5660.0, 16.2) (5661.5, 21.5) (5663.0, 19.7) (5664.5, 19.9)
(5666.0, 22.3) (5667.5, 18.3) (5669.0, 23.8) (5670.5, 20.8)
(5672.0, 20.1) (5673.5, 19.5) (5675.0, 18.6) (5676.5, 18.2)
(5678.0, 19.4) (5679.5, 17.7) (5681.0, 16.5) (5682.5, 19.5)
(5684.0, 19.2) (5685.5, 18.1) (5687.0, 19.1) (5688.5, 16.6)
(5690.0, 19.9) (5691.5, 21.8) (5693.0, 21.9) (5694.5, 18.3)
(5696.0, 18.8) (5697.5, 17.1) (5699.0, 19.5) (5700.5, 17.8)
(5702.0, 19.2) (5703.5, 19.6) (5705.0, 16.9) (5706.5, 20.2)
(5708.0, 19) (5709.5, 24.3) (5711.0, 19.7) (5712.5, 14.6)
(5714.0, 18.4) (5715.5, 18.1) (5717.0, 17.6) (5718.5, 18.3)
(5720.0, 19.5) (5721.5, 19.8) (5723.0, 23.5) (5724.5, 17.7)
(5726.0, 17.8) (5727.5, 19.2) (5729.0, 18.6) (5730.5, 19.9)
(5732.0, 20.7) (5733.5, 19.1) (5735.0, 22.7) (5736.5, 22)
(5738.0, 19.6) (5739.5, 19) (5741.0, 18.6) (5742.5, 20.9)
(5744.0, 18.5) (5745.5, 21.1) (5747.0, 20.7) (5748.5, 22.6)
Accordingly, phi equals 0.01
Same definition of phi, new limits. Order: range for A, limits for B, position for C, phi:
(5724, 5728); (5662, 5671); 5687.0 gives 0.06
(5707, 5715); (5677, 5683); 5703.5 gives -0.02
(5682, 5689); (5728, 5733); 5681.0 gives 0.03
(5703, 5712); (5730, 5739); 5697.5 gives 0.02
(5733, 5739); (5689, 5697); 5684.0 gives -0.02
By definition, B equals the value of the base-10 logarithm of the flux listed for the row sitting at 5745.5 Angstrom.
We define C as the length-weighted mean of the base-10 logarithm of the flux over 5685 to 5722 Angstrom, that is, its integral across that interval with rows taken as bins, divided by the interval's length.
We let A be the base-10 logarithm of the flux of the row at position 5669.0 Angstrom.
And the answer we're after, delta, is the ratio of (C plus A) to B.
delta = 2.00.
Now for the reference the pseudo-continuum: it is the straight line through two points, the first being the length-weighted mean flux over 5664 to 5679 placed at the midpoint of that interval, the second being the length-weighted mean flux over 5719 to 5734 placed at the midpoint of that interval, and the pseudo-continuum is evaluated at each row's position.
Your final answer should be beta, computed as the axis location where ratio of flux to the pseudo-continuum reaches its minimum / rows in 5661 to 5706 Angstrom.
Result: 5681.0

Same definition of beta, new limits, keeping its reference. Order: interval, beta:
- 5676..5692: 5681.0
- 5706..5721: 5712.5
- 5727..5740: 5729.0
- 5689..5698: 5697.5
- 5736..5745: 5744.0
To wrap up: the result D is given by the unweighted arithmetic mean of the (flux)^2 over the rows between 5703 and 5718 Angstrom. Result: 361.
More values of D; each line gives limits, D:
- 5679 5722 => 359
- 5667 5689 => 365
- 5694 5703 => 341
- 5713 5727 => 363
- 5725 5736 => 391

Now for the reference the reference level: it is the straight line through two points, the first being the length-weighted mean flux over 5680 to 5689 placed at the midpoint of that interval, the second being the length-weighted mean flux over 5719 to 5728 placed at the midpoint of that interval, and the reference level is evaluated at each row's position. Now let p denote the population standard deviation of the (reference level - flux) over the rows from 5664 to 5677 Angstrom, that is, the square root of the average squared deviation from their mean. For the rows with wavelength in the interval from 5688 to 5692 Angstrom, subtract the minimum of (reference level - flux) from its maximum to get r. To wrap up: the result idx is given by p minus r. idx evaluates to -3.2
